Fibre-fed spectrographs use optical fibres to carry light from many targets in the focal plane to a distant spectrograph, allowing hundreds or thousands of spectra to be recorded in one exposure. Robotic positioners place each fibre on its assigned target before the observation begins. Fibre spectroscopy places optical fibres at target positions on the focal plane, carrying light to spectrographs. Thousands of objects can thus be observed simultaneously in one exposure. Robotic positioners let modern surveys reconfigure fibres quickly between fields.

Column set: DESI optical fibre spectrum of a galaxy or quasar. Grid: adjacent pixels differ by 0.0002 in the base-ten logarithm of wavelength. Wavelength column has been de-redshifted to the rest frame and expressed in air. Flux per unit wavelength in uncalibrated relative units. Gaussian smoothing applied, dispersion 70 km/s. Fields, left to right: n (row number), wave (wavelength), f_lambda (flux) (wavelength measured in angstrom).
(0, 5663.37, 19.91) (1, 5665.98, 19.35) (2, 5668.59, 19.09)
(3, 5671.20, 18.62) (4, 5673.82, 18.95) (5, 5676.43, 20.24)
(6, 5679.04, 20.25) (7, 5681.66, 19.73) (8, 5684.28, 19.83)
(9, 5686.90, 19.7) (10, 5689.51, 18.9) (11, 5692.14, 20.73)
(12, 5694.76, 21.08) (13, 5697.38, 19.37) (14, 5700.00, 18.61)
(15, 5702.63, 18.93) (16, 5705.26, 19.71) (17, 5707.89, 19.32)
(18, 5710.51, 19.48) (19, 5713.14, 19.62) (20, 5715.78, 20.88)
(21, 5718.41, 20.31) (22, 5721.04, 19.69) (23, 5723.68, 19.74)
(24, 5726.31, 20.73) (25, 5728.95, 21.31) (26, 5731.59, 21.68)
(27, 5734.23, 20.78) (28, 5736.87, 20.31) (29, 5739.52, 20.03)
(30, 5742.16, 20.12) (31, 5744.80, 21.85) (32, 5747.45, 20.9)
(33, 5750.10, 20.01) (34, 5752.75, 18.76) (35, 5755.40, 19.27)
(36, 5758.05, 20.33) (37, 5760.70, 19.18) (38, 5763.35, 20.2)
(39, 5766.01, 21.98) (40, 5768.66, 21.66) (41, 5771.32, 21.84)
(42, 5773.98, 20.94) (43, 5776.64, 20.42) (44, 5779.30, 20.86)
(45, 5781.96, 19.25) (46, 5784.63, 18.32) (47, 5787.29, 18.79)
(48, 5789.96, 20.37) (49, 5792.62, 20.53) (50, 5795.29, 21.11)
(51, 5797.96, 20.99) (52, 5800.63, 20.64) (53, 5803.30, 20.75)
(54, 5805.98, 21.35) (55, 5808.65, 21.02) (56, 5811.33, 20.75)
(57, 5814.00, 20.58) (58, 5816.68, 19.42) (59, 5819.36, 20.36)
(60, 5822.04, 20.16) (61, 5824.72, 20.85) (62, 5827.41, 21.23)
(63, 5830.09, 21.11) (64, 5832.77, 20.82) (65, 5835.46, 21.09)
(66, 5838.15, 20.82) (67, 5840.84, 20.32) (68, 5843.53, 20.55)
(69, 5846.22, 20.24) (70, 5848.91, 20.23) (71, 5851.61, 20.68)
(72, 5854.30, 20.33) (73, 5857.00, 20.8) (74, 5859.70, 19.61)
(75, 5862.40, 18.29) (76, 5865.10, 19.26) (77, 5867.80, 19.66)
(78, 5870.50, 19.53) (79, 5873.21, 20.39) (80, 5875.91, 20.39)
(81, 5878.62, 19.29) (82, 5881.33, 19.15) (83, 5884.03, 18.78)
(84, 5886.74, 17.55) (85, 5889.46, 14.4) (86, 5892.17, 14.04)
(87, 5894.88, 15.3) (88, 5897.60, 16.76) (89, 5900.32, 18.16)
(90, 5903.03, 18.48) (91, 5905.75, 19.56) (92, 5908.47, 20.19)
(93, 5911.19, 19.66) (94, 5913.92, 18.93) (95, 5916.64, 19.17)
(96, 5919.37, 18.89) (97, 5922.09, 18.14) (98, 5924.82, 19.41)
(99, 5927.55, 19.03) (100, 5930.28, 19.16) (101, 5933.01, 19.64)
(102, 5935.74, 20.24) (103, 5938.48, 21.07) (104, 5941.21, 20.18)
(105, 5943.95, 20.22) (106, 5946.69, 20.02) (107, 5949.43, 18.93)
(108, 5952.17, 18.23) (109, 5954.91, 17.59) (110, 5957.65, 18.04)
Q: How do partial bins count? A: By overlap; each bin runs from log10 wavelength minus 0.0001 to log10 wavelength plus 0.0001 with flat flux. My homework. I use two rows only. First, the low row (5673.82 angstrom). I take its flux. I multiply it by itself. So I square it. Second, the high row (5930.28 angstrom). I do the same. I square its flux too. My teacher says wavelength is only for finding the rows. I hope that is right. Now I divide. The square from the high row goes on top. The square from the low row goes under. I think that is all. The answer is 1.02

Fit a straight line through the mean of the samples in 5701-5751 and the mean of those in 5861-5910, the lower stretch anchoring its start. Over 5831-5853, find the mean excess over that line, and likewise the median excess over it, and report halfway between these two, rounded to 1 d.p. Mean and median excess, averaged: 1.8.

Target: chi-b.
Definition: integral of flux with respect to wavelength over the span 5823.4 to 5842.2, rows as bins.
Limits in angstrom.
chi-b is 393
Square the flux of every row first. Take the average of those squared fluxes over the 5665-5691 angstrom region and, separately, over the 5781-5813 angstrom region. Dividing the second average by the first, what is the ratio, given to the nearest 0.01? 1.09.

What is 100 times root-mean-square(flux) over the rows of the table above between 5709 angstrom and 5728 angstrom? 2007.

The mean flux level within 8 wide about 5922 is 18.8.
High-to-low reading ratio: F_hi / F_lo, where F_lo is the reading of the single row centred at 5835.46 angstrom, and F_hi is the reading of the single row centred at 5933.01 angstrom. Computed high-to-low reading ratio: 0.93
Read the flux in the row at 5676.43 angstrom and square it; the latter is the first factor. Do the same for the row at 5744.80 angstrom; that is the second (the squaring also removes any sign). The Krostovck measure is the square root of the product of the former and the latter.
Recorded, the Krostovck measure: 442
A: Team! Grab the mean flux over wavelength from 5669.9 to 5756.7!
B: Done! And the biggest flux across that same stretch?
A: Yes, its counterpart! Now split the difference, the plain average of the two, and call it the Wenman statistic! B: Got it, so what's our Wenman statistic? 20.9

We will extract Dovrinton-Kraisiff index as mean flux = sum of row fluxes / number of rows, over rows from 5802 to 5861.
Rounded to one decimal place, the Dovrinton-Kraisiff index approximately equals 20.6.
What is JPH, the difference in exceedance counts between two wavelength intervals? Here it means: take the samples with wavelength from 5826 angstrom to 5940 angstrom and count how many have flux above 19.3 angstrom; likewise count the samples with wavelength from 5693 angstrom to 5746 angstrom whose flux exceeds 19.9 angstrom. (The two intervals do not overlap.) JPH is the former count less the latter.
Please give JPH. 13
